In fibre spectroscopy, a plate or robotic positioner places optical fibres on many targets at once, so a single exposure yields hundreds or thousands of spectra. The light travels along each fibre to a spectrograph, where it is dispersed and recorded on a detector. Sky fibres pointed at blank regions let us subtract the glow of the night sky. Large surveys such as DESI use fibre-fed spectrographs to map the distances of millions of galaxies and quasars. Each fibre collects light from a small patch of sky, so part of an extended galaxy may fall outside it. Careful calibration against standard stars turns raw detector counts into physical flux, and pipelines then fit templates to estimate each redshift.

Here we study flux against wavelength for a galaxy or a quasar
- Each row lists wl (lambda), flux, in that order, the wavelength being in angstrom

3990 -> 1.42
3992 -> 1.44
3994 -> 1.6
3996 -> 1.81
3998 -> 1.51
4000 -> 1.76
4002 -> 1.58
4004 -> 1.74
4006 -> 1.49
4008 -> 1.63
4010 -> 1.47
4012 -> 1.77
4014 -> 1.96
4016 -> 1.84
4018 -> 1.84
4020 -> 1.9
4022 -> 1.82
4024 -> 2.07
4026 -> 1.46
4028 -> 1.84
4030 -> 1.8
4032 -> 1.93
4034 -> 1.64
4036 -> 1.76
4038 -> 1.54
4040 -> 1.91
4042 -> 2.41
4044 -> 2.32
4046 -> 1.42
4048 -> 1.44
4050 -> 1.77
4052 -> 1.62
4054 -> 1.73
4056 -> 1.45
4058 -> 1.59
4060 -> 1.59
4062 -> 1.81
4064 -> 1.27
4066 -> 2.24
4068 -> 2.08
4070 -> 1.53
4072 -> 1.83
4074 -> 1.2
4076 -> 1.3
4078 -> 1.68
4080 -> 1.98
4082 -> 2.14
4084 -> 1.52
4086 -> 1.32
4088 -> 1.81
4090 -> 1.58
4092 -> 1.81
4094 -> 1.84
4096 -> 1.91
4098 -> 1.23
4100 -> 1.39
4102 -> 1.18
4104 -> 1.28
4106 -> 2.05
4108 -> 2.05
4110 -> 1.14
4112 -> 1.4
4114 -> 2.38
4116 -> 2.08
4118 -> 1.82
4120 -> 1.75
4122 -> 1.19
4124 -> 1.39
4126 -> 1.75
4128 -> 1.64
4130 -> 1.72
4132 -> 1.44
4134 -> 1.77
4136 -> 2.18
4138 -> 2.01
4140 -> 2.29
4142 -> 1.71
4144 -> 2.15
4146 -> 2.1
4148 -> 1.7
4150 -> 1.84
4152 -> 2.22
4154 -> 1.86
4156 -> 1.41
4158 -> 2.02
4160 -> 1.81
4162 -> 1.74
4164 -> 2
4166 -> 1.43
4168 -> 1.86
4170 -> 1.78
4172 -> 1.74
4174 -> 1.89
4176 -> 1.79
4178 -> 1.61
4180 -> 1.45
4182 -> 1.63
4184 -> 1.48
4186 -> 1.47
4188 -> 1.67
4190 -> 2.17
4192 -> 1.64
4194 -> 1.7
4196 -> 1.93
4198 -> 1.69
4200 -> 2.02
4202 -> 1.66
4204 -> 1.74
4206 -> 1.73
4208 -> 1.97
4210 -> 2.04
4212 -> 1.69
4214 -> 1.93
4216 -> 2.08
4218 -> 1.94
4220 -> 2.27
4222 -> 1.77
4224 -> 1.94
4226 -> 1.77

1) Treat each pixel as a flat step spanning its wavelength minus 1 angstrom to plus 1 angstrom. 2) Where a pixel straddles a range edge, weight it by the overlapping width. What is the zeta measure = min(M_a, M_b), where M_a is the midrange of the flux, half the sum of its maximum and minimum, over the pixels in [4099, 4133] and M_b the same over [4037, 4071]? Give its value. 1.76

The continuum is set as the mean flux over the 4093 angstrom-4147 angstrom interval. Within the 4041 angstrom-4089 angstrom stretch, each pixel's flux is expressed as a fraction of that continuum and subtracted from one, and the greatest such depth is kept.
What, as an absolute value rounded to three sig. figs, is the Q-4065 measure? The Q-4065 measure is 0.308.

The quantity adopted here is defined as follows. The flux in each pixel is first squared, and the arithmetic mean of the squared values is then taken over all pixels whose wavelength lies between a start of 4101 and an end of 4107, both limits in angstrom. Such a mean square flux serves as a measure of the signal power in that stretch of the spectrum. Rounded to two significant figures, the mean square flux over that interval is 2.4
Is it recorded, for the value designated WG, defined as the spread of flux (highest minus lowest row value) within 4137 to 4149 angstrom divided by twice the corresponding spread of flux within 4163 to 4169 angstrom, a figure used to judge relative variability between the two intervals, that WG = 0.52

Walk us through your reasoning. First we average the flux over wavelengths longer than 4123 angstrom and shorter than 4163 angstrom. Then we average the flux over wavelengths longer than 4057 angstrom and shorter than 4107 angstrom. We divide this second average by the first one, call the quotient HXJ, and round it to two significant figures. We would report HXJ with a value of 0.90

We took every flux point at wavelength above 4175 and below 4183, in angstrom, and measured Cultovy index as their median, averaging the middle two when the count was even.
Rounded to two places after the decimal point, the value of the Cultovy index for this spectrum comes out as 1.62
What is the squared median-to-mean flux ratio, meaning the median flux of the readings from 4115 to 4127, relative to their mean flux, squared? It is 1.107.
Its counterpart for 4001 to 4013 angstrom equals 0.990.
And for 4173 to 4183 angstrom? 0.948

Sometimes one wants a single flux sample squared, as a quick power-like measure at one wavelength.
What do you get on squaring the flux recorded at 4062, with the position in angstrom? 3.3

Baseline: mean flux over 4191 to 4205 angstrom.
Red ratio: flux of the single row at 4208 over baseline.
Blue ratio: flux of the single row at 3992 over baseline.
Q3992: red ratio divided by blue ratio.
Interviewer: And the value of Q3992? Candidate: 1.4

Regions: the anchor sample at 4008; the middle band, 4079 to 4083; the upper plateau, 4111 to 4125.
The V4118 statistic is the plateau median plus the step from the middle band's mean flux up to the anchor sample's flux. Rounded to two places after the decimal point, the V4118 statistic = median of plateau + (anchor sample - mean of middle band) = 1.32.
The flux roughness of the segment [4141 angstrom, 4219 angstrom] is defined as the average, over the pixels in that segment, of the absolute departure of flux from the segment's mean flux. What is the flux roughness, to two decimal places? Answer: 0.17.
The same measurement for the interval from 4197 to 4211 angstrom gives 0.15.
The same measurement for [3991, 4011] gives 0.11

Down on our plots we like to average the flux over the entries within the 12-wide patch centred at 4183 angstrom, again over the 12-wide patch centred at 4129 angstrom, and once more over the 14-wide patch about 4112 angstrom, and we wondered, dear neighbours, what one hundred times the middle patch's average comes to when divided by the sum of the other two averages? 47.6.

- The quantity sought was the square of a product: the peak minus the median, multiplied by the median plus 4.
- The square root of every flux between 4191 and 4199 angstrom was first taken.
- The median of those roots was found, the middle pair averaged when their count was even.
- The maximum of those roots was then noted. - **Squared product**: 0.21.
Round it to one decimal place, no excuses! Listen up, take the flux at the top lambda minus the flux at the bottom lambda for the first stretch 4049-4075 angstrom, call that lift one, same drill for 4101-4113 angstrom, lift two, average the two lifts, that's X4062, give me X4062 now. -0.2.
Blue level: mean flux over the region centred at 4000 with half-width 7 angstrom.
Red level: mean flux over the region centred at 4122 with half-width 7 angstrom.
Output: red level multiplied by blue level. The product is 2.72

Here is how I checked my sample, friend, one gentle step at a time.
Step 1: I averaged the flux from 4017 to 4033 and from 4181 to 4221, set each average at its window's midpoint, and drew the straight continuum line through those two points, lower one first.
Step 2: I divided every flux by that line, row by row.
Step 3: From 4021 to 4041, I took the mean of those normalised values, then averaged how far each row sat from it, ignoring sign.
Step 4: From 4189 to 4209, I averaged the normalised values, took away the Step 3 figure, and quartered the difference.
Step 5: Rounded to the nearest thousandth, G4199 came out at 0.231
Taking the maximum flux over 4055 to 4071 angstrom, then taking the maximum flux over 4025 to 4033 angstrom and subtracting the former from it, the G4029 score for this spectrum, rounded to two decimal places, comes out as -0.31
